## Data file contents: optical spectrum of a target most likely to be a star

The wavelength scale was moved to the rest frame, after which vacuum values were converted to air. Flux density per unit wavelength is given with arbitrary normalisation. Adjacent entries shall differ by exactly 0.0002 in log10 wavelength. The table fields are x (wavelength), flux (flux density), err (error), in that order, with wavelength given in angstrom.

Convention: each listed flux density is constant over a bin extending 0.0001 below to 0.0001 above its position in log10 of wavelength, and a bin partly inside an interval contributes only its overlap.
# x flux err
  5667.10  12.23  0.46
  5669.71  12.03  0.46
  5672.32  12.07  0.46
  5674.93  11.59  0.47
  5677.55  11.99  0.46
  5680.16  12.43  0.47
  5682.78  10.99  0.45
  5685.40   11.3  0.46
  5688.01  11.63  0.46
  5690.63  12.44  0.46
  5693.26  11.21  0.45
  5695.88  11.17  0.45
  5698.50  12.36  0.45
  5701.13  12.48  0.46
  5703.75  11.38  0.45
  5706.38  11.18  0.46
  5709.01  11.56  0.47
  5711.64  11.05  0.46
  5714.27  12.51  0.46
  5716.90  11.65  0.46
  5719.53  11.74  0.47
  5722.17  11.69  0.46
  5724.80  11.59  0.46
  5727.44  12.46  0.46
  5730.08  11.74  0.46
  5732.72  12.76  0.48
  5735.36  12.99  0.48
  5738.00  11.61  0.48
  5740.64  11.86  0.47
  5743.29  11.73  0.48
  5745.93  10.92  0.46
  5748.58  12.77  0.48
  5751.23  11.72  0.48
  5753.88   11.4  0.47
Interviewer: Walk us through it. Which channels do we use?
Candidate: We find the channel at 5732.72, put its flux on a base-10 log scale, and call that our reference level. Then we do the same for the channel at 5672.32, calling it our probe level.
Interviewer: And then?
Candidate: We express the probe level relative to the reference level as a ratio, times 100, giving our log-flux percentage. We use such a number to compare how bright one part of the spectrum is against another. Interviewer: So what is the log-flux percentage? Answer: 98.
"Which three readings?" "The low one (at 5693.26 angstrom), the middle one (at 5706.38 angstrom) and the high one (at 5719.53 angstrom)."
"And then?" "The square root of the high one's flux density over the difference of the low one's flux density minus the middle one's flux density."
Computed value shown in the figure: 20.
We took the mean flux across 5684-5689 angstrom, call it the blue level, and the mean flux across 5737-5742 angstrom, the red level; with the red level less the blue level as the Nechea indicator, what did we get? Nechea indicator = 0.3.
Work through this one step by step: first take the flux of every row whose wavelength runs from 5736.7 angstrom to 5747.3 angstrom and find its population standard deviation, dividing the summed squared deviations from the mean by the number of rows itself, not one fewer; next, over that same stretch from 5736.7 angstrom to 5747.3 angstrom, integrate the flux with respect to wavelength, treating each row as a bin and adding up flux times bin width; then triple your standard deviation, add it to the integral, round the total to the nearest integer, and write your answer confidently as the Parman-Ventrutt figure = 123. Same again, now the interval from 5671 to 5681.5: 127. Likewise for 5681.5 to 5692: 123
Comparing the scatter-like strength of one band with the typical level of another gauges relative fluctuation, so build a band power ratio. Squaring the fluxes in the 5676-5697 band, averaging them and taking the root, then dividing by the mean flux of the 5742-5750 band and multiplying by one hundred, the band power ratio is 99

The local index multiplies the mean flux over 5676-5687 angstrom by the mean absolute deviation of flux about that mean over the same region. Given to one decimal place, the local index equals 6.2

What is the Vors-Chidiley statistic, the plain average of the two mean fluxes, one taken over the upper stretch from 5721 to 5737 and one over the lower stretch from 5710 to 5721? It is 12.0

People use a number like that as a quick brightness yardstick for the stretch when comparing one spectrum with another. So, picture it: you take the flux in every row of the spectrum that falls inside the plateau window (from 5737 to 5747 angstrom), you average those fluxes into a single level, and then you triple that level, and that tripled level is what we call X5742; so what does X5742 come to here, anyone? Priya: 34.6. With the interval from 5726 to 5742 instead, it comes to 36.7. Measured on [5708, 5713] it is 33.9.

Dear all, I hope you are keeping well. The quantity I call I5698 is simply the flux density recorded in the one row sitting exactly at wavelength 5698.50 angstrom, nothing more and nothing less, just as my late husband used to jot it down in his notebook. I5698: 12.36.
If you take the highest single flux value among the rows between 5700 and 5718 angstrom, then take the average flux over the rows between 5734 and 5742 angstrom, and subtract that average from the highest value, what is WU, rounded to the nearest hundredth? 0.36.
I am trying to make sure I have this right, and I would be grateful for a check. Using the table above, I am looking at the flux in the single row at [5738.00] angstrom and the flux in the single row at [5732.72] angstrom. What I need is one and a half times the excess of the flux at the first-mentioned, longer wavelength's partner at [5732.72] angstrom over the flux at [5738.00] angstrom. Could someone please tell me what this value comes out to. 1.7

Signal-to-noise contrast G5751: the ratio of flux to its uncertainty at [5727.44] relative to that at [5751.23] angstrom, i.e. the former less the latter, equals 2.7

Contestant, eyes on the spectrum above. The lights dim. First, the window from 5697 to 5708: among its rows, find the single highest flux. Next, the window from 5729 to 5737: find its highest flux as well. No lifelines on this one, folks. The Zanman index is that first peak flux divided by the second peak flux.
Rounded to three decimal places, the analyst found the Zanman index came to 0.961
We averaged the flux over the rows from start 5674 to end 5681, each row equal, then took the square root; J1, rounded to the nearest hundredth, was 3.46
